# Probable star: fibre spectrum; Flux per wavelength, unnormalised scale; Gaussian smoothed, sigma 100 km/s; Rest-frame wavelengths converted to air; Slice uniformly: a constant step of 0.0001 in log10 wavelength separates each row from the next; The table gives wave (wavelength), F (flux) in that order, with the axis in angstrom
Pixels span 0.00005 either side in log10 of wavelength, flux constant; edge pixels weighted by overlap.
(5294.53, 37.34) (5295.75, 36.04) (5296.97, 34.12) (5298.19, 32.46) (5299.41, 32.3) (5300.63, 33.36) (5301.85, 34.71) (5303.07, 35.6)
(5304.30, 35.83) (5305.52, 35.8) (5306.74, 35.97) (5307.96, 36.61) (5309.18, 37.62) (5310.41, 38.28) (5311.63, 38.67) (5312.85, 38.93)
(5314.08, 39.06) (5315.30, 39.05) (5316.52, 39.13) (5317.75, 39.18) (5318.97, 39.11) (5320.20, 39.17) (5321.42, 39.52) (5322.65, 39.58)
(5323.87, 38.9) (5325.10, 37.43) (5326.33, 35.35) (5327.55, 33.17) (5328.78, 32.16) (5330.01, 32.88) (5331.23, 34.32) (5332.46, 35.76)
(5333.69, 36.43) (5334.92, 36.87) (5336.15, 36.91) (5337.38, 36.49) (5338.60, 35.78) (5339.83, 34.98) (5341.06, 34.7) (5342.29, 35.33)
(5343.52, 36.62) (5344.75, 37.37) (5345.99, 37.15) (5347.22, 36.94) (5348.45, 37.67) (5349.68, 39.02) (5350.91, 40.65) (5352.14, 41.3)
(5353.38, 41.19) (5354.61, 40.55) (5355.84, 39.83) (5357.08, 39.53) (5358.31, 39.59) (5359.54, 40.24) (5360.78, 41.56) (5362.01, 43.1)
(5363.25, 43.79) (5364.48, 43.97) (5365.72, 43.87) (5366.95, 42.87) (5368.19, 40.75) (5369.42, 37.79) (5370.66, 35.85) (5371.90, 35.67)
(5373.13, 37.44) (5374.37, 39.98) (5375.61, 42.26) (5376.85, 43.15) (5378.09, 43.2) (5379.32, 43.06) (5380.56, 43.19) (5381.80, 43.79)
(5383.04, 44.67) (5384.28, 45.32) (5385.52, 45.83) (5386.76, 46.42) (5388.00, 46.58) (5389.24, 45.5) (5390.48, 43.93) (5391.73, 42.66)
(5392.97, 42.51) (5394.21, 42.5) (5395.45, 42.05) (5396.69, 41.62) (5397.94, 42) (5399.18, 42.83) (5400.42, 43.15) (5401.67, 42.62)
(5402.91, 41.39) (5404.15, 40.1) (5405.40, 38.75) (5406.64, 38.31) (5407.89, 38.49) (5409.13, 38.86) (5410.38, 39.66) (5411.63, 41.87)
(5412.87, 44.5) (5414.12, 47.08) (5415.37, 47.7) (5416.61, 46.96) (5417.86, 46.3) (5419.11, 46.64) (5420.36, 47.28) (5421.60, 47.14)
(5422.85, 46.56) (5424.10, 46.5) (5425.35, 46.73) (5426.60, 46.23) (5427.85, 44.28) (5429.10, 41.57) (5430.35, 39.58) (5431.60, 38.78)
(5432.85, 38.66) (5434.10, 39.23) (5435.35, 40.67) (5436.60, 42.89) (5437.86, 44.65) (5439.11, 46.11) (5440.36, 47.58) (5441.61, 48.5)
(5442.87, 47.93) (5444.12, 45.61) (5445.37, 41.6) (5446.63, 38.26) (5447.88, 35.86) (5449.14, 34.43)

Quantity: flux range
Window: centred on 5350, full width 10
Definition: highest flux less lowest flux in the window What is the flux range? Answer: 4.4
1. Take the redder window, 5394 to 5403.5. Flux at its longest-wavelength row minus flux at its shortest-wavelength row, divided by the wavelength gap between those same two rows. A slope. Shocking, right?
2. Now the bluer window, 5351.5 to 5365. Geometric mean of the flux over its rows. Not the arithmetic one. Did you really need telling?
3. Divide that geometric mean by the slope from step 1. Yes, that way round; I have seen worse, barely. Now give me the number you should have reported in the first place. -324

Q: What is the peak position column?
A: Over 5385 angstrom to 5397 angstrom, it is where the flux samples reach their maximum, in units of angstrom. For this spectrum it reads 5388.00 angstrom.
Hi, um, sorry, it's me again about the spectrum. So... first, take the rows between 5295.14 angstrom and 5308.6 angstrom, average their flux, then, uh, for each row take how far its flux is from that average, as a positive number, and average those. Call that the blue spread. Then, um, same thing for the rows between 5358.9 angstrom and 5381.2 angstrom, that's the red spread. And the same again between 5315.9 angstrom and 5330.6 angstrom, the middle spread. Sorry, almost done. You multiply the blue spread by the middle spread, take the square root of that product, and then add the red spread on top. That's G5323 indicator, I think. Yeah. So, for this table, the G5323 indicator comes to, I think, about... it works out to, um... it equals 4.1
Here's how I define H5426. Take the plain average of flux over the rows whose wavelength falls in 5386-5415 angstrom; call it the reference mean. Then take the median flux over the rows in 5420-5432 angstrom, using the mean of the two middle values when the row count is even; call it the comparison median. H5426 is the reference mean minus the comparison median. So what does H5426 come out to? -4.0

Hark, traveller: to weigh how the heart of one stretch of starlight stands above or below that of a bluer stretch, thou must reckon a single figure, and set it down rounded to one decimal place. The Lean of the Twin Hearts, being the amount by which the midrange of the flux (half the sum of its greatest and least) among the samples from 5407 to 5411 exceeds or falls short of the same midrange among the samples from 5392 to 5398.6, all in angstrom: -3.0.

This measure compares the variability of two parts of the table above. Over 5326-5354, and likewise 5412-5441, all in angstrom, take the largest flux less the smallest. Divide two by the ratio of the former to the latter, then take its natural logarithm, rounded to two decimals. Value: 0.68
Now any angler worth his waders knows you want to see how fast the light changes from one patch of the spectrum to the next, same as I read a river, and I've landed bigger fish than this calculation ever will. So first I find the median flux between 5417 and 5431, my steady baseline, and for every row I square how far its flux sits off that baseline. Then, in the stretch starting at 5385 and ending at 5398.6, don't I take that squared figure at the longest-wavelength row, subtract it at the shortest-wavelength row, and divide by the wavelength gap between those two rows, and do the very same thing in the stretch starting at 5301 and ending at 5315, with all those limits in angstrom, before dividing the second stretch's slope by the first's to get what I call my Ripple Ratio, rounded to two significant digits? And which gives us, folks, -4.3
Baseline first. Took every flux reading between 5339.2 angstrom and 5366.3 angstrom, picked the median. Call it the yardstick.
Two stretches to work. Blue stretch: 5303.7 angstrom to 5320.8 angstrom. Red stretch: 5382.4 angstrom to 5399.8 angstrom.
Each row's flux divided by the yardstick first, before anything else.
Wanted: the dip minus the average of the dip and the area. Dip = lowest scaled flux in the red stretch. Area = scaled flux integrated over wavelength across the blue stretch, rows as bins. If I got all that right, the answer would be -7.7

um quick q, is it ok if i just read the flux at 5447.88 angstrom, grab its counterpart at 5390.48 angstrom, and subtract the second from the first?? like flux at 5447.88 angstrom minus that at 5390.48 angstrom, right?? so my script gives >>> -8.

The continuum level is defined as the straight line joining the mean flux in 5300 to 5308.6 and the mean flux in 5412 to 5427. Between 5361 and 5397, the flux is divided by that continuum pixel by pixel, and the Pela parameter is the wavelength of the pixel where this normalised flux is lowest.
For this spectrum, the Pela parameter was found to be 5371.90 angstrom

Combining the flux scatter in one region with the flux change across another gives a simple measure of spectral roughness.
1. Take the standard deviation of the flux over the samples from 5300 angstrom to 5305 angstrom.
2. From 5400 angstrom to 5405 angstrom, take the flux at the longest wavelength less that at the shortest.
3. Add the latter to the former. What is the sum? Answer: -2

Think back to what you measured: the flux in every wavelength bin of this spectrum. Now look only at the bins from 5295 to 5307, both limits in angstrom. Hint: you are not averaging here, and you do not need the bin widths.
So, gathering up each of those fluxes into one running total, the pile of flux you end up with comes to 346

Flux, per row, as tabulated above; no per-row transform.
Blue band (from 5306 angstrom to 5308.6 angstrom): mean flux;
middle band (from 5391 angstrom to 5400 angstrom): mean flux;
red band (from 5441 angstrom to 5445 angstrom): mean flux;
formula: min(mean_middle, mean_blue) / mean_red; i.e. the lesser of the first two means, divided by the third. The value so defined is 0.77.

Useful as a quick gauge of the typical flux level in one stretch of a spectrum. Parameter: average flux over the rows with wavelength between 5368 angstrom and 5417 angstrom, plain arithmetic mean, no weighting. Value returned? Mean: 42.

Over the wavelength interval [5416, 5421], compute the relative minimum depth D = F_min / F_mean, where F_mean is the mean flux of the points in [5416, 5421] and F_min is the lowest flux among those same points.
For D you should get 0.989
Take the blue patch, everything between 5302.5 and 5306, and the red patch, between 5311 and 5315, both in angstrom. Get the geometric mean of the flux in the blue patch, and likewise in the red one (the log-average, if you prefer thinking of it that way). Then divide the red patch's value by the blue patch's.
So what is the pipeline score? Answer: 1.09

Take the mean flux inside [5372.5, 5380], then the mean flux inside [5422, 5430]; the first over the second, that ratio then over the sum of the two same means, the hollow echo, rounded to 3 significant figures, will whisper 0.0106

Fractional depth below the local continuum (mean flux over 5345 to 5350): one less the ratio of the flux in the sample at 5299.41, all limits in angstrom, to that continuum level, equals 0.14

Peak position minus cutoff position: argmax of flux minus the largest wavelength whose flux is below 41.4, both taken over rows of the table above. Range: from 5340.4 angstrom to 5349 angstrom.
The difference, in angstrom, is 0.0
